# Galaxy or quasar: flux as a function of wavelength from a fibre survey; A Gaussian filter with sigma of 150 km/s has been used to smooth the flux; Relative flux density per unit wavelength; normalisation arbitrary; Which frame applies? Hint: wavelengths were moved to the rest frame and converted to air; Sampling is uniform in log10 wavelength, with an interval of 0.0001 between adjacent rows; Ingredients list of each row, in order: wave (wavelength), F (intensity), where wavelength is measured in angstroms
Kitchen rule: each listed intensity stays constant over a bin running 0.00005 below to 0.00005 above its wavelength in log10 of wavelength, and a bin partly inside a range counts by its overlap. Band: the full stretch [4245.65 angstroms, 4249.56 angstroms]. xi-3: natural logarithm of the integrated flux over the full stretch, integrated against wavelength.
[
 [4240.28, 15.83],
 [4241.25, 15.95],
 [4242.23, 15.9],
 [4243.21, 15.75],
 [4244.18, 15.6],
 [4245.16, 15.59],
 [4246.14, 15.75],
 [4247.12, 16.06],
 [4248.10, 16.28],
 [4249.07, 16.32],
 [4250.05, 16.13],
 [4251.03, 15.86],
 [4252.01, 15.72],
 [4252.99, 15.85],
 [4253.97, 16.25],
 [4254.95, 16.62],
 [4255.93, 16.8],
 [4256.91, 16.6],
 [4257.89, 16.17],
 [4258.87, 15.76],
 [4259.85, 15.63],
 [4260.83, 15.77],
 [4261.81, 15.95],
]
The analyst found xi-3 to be 4.14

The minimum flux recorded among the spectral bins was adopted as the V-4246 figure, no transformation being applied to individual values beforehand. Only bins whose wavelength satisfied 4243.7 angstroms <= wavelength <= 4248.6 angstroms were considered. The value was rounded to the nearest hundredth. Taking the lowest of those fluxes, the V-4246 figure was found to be 15.59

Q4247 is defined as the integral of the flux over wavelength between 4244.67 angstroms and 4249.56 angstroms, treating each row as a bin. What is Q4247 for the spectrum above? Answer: 78.2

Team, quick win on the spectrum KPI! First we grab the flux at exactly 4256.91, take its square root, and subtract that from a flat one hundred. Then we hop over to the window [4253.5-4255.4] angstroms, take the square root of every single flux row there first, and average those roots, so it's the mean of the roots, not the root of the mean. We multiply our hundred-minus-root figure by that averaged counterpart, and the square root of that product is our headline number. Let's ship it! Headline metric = 19.7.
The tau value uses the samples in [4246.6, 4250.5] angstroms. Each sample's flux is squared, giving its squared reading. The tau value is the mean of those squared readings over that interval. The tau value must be 262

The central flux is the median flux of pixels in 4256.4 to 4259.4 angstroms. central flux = 16.2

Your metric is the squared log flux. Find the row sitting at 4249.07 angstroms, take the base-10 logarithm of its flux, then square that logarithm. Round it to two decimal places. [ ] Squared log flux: 1.47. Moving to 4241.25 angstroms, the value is 1.45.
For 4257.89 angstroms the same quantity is 1.46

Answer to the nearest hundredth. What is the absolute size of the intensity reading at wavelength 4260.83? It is 15.77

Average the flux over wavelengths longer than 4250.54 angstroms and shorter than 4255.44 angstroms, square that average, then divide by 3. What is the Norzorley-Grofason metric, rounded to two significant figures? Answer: 86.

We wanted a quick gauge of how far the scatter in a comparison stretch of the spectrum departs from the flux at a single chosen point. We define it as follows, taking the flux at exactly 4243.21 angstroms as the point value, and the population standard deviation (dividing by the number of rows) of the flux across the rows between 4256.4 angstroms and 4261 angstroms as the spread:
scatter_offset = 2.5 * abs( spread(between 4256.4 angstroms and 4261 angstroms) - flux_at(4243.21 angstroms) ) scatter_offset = 38.5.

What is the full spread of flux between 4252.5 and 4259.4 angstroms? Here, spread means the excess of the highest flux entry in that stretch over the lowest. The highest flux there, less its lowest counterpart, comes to 1.0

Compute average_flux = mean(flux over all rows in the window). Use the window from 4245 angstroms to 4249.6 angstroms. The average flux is 16.0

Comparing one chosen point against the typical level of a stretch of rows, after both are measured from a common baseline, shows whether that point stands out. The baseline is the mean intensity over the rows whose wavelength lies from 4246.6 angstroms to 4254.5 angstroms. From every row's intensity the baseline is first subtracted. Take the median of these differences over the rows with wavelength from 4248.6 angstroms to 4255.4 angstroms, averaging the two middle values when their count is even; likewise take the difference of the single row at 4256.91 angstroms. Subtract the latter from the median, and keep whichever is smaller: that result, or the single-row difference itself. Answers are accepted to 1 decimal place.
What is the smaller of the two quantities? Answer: -0.5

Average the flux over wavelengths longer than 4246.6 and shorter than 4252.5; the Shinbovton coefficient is 16.1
